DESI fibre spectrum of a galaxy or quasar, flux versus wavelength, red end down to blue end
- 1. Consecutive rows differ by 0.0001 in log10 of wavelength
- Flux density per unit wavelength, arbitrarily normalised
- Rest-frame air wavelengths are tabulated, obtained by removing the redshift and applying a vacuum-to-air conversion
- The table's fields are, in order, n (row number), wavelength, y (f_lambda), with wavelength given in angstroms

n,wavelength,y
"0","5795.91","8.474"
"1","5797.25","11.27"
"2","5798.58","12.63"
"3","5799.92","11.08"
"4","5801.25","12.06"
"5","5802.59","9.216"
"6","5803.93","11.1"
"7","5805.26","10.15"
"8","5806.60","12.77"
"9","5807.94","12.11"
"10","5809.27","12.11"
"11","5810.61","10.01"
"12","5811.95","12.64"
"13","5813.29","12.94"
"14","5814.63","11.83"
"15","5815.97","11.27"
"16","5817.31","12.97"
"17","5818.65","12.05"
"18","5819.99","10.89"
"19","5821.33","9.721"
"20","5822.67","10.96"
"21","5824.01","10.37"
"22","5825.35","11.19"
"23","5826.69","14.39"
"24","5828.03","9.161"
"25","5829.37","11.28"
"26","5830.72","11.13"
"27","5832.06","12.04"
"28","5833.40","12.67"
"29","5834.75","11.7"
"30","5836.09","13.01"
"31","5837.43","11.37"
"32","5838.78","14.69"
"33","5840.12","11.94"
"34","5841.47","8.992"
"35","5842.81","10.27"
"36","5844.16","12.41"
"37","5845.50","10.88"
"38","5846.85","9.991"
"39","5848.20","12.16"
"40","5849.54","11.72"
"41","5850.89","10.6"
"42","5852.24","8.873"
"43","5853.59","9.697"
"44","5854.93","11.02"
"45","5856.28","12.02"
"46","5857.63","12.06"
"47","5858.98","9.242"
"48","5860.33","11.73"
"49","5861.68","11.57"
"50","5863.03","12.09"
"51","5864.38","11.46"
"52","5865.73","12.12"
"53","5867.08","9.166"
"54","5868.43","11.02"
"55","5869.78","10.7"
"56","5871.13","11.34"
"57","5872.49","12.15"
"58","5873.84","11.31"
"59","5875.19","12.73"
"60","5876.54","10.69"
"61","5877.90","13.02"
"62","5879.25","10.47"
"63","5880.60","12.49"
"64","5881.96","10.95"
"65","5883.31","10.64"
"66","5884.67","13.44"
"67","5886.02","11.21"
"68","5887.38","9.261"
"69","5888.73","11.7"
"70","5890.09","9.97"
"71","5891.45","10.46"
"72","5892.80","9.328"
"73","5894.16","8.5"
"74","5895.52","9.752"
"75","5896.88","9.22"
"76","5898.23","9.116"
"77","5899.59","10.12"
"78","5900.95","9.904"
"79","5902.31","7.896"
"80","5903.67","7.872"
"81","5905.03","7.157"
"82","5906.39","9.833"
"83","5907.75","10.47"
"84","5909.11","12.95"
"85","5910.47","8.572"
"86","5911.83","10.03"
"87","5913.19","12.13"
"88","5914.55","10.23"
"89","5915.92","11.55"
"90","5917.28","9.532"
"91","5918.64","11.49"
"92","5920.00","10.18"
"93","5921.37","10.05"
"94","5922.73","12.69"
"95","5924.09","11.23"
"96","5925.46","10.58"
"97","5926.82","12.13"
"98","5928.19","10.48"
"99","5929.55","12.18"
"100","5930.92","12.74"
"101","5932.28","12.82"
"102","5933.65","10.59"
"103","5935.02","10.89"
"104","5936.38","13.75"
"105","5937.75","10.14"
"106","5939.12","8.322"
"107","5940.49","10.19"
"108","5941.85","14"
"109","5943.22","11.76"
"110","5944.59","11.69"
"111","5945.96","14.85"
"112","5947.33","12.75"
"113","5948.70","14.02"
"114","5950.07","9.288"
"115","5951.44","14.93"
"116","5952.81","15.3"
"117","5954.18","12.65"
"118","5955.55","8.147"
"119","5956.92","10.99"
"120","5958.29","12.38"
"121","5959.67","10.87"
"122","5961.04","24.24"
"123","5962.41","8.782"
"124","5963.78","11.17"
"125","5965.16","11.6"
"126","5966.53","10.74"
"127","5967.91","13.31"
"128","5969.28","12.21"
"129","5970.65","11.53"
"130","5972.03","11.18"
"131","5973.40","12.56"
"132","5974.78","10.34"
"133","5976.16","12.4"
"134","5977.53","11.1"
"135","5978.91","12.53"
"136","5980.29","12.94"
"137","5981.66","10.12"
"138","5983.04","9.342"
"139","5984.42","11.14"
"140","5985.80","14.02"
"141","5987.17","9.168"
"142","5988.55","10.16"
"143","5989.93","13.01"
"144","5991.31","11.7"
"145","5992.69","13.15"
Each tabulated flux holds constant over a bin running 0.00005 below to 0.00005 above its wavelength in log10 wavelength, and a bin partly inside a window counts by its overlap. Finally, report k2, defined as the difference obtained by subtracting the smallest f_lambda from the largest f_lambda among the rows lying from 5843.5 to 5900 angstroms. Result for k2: 5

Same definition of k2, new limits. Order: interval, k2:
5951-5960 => 7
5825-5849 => 6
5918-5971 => 16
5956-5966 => 15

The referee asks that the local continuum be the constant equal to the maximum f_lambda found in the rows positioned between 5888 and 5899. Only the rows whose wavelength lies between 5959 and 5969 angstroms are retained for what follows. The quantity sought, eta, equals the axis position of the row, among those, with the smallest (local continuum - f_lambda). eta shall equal 5961.04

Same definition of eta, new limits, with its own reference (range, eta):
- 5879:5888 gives 5884.67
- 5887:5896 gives 5888.73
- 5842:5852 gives 5844.16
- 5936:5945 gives 5941.85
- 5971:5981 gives 5980.29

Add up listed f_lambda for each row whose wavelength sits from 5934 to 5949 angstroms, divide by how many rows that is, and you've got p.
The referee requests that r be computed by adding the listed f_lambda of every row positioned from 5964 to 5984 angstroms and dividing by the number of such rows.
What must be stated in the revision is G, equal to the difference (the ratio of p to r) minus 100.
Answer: -99.0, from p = 12.0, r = 11.6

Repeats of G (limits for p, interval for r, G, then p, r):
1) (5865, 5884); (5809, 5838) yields -99.0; 11.3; 11.6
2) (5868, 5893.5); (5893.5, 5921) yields -98.9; 11.2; 9.8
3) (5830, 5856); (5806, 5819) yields -99.1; 11.3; 12.1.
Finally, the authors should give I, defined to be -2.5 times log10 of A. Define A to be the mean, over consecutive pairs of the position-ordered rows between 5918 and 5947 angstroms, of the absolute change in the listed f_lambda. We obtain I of -0.57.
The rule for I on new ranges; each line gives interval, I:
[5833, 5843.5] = -0.77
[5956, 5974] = -1.35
